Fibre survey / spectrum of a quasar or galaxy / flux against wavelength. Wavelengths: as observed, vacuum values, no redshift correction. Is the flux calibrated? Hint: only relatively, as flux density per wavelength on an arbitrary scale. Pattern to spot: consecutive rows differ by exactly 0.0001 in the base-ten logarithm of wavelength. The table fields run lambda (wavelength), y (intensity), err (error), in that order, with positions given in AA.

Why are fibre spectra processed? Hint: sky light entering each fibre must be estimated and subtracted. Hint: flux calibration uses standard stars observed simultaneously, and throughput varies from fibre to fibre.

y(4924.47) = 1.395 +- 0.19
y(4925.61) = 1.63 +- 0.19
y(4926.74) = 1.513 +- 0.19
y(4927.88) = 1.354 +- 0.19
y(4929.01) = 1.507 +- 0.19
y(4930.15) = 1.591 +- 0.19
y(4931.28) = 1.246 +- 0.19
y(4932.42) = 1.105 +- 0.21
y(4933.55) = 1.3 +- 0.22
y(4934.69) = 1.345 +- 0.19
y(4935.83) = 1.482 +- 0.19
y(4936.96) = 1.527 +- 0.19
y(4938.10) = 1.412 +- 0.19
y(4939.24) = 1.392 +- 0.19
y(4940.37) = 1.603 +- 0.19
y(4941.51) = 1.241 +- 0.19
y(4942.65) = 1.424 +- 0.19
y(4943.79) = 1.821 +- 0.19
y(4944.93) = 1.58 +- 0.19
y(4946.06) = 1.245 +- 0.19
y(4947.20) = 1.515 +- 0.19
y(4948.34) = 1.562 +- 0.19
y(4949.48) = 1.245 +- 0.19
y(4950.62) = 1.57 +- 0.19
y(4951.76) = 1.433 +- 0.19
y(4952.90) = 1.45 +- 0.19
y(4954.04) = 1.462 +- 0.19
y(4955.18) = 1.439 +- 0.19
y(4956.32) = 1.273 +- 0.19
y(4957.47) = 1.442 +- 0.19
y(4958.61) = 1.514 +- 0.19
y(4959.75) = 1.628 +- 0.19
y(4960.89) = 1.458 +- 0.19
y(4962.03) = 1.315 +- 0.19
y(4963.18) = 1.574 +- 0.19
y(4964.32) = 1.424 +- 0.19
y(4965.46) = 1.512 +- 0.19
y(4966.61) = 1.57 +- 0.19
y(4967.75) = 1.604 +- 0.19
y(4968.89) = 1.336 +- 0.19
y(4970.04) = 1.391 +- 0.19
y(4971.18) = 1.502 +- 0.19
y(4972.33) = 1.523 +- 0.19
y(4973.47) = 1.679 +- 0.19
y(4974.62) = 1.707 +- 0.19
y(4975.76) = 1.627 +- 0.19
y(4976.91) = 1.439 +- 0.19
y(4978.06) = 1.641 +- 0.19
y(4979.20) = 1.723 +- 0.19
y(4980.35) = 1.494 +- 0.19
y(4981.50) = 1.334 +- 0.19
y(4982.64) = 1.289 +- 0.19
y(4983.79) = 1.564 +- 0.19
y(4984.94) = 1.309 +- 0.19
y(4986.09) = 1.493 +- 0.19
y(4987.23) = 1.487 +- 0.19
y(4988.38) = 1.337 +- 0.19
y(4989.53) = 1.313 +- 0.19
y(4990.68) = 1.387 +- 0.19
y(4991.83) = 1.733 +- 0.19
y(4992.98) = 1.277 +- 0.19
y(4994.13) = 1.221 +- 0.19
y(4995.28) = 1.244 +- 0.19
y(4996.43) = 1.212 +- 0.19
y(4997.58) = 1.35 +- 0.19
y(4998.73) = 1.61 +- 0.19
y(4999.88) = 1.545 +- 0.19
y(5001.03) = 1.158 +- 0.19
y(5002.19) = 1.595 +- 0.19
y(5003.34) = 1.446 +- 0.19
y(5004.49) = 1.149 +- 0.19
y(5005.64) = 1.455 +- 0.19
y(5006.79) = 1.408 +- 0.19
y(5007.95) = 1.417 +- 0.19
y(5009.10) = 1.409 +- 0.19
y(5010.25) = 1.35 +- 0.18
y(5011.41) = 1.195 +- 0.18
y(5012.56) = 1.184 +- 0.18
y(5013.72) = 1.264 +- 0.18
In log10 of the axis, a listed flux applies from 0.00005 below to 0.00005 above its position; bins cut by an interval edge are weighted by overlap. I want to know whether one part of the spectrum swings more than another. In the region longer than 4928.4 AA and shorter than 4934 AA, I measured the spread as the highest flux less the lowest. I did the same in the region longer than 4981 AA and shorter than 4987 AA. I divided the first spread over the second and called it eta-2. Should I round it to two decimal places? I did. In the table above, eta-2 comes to 1.77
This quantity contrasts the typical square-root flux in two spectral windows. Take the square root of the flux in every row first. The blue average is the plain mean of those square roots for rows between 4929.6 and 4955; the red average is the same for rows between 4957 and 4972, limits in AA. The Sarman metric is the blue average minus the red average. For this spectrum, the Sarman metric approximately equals -0.021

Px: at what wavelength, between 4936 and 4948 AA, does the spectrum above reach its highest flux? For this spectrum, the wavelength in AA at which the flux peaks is 4943.79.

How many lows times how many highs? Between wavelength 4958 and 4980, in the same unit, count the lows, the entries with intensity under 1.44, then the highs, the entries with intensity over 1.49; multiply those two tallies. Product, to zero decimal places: 65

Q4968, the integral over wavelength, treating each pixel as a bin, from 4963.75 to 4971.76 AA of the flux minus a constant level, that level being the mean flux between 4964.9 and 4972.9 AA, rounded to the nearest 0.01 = -0.11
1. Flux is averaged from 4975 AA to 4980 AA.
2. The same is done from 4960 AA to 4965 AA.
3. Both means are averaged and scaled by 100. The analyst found 153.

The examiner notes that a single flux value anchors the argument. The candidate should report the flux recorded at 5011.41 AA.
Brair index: 1.195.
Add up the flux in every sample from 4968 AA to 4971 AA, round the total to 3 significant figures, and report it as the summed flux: 2.73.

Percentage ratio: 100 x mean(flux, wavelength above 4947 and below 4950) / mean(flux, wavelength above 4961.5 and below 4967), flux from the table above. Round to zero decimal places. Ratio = 97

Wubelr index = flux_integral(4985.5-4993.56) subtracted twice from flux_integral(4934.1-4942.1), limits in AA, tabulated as -11.7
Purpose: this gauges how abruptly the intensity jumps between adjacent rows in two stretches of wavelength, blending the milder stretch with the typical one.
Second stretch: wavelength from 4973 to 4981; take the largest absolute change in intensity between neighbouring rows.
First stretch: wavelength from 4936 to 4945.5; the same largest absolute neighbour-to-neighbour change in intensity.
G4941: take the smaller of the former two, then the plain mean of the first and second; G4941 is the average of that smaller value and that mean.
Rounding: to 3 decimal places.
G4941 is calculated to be 0.271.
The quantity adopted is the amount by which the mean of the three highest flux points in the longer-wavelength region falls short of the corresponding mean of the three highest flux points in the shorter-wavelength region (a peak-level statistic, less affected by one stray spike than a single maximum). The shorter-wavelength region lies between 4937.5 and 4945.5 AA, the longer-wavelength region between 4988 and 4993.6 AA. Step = 0.18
